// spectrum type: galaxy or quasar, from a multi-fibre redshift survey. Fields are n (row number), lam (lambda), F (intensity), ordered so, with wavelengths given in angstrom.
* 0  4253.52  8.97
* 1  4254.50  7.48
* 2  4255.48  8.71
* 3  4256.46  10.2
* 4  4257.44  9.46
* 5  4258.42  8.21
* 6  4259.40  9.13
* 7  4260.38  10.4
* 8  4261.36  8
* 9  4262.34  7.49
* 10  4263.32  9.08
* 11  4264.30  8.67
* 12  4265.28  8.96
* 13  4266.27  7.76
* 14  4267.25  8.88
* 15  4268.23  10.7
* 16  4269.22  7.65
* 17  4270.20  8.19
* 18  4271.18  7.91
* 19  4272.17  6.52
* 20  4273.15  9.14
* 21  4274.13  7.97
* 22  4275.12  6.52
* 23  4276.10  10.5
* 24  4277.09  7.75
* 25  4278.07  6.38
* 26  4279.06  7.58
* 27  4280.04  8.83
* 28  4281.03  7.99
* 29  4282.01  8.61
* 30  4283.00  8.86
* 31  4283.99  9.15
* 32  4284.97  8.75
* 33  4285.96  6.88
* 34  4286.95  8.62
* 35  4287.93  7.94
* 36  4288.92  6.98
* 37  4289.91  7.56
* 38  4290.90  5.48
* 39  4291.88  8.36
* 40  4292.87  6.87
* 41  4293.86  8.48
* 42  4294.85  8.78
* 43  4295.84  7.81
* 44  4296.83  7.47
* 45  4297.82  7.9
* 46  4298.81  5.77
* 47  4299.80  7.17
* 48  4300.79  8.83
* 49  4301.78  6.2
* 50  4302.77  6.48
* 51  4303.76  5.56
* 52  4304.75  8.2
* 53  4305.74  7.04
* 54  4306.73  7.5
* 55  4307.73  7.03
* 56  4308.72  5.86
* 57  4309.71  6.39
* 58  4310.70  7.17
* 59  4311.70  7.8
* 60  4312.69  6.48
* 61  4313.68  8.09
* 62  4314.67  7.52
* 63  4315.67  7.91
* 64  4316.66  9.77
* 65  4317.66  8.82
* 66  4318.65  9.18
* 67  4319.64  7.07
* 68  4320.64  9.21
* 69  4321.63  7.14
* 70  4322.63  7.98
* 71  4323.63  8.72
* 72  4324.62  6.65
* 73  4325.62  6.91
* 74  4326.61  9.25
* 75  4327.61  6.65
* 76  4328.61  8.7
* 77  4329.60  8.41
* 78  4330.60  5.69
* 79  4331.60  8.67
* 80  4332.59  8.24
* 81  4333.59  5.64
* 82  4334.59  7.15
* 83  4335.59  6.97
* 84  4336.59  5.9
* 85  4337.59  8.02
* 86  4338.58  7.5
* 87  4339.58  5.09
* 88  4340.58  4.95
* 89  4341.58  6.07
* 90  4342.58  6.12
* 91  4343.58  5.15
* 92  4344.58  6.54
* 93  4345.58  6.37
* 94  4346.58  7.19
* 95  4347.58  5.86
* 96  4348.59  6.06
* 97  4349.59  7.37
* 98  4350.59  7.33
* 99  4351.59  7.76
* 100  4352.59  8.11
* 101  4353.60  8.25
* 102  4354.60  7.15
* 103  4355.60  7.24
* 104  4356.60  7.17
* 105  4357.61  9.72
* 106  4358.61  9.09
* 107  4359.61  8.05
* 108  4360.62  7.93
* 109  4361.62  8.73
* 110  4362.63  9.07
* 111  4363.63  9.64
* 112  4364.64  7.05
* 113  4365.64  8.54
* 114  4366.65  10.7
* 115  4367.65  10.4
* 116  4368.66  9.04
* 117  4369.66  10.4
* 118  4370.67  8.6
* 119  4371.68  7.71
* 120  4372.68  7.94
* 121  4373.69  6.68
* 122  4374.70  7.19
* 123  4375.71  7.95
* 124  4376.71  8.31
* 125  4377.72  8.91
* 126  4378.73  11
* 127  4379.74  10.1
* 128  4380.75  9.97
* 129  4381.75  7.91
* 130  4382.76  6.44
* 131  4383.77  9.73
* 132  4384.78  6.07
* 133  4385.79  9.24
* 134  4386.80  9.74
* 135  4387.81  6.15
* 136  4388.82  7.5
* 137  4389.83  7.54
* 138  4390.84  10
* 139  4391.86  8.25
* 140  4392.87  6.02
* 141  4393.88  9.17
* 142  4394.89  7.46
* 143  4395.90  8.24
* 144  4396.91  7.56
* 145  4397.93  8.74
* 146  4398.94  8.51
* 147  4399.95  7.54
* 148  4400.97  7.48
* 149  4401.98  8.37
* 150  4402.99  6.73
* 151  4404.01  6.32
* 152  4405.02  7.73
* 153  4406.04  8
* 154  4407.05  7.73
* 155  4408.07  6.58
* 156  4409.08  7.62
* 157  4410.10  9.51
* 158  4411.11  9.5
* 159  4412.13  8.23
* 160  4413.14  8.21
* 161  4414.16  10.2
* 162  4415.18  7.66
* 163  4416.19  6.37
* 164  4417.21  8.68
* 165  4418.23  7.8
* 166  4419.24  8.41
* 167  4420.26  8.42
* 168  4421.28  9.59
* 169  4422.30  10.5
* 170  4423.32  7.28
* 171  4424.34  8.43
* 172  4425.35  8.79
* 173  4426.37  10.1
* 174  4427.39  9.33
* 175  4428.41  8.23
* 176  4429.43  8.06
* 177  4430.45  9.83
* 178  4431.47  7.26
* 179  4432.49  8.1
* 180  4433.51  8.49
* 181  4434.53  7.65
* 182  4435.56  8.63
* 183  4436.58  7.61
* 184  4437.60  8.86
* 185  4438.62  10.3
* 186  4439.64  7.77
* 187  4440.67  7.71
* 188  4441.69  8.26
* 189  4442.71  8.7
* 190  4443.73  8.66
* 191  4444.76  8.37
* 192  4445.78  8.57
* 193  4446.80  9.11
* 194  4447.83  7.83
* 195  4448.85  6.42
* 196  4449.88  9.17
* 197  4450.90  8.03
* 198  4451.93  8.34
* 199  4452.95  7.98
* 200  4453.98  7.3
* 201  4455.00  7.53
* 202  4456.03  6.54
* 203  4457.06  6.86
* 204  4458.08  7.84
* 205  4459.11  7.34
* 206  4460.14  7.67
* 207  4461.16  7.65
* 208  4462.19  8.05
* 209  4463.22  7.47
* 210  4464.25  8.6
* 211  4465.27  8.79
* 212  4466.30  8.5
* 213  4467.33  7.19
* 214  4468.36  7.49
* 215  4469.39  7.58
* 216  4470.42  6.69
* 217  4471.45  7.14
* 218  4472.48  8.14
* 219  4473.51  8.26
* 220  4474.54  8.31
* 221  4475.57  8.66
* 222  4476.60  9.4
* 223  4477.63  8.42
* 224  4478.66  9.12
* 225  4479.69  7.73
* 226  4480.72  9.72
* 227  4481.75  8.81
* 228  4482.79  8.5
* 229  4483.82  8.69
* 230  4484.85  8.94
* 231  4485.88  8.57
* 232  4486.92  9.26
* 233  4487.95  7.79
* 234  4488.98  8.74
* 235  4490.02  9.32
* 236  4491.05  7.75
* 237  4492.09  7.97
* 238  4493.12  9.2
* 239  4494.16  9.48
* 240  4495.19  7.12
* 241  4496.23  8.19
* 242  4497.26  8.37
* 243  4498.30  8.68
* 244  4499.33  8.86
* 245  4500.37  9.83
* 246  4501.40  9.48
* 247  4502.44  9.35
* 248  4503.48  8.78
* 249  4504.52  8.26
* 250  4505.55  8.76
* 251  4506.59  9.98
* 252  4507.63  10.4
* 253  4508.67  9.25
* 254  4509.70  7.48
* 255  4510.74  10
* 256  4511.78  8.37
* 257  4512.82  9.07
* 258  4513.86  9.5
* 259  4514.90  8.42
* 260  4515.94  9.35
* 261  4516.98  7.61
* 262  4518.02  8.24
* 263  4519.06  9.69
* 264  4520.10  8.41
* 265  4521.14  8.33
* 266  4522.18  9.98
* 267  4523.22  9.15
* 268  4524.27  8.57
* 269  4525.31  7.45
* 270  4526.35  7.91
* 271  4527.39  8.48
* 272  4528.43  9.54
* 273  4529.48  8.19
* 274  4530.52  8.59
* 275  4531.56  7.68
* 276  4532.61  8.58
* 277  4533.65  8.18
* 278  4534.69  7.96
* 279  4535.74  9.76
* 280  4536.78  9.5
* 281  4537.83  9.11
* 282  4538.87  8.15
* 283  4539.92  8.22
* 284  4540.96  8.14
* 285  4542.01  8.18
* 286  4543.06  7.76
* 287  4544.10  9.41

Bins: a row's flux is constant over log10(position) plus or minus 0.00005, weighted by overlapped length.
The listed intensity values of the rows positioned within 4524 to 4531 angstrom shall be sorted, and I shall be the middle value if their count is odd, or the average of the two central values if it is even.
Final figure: 8.5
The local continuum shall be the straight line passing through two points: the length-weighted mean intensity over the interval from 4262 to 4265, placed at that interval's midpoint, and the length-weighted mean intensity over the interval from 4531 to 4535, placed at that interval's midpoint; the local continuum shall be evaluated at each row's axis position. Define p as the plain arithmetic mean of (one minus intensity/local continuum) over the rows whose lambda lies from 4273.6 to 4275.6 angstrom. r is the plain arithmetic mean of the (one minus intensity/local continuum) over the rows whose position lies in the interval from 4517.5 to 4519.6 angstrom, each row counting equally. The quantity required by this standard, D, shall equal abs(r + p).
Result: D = 0.05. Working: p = 0.15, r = -0.10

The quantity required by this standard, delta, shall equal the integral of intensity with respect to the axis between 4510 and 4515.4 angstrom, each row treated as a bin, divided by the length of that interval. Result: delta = 9.0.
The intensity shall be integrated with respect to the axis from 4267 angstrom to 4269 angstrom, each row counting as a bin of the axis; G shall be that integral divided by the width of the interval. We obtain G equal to 9.6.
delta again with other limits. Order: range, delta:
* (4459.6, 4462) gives 7.7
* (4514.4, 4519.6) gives 8.7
